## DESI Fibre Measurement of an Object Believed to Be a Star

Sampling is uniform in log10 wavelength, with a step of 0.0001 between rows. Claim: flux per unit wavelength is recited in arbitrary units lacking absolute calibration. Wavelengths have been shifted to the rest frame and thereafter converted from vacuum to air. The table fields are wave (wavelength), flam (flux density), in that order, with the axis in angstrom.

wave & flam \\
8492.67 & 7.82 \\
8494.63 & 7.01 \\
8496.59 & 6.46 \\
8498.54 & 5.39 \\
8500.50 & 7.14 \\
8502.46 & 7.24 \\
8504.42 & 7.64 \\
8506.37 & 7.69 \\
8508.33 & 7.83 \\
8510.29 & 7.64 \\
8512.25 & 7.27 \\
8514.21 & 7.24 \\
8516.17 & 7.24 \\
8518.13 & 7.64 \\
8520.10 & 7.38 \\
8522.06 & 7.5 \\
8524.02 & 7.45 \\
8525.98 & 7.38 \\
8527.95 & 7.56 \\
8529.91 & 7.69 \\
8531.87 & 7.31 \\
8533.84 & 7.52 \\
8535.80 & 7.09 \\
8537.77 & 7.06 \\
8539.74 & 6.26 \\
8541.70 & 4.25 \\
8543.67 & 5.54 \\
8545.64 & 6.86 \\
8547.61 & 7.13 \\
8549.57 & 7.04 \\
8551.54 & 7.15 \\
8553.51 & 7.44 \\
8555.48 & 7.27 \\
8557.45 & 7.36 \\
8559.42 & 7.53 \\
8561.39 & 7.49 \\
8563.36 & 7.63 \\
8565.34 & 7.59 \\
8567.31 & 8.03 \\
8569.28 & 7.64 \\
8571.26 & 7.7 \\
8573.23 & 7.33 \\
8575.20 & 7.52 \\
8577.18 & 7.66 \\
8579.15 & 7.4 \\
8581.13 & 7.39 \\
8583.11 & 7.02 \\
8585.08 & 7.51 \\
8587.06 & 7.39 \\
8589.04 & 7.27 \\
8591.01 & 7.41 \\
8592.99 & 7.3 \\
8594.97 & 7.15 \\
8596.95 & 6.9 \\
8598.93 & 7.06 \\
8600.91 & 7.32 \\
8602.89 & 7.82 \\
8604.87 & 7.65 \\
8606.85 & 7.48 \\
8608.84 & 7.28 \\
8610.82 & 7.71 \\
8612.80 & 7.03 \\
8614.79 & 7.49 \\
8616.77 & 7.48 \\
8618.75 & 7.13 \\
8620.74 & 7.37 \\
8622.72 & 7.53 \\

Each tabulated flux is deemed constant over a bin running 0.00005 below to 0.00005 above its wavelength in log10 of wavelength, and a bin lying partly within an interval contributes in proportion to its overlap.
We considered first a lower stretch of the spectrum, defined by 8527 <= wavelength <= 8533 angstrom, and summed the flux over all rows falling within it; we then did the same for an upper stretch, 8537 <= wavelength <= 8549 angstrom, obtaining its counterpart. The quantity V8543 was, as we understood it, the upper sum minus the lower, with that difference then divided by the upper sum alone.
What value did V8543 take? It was 0.39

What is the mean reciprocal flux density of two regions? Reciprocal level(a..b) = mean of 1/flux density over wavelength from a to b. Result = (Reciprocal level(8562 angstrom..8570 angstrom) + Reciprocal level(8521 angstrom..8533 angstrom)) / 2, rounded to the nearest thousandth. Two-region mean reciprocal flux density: 0.132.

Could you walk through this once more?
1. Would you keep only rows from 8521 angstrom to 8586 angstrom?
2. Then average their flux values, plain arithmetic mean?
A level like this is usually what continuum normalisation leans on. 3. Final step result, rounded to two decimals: 7.22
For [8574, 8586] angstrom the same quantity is 7.42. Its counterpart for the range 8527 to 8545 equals 6.70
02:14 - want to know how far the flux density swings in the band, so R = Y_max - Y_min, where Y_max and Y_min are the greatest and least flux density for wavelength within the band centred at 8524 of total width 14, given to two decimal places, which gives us 0.31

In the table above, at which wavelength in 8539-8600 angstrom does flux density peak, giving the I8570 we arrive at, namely 8567.31 angstrom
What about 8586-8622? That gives 8602.89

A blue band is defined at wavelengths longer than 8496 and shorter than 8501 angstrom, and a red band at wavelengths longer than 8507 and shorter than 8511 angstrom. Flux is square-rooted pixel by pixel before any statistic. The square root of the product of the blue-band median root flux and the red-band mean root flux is 2.66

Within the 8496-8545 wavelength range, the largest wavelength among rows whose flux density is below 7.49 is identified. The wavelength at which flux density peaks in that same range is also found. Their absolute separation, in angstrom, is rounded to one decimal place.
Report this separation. 35.3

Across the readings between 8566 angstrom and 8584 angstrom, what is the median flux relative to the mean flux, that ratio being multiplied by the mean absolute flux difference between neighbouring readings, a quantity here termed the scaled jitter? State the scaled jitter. 0.224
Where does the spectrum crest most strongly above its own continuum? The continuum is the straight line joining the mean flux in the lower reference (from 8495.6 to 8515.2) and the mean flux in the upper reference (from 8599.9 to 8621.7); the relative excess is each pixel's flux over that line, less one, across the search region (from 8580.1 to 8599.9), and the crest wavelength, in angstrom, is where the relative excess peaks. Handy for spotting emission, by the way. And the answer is 8585.08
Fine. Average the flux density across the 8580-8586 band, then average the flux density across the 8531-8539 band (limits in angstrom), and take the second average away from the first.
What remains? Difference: 0.1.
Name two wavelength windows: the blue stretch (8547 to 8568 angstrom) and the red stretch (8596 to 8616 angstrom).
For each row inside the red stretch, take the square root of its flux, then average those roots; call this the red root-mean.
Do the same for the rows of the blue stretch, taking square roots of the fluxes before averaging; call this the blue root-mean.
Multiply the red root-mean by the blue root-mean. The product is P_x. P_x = 7.40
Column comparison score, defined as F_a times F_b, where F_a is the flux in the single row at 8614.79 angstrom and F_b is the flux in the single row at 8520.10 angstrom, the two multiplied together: 55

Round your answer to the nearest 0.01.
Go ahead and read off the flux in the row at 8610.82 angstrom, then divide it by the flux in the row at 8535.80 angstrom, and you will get 1.09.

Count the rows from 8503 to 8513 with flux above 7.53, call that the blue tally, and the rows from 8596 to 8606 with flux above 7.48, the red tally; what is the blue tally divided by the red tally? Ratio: 2.0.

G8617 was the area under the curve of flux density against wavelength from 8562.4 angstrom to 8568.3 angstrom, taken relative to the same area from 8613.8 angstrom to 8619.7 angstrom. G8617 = 1.05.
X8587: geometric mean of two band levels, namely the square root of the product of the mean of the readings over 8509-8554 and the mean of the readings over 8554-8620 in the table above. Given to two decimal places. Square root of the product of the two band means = 7.24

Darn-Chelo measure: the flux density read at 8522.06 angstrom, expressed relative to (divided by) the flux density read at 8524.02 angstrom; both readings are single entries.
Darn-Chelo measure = 1.01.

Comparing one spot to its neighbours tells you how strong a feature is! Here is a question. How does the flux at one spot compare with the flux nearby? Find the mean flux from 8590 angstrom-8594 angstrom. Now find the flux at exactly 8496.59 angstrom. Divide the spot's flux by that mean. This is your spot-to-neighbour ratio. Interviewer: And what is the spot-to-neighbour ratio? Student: 0.88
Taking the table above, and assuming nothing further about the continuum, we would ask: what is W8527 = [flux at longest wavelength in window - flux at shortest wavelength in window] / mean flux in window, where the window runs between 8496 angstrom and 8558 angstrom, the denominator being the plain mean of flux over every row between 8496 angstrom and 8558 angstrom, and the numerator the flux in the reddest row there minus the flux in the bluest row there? 0.13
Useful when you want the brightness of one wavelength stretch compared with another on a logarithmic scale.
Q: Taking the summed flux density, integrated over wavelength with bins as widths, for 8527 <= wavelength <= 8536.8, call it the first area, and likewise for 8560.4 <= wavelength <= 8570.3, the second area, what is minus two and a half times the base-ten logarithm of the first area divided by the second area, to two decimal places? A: 0.04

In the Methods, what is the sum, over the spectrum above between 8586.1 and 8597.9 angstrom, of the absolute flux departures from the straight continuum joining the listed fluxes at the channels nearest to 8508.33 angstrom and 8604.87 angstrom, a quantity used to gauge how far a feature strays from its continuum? 2.6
